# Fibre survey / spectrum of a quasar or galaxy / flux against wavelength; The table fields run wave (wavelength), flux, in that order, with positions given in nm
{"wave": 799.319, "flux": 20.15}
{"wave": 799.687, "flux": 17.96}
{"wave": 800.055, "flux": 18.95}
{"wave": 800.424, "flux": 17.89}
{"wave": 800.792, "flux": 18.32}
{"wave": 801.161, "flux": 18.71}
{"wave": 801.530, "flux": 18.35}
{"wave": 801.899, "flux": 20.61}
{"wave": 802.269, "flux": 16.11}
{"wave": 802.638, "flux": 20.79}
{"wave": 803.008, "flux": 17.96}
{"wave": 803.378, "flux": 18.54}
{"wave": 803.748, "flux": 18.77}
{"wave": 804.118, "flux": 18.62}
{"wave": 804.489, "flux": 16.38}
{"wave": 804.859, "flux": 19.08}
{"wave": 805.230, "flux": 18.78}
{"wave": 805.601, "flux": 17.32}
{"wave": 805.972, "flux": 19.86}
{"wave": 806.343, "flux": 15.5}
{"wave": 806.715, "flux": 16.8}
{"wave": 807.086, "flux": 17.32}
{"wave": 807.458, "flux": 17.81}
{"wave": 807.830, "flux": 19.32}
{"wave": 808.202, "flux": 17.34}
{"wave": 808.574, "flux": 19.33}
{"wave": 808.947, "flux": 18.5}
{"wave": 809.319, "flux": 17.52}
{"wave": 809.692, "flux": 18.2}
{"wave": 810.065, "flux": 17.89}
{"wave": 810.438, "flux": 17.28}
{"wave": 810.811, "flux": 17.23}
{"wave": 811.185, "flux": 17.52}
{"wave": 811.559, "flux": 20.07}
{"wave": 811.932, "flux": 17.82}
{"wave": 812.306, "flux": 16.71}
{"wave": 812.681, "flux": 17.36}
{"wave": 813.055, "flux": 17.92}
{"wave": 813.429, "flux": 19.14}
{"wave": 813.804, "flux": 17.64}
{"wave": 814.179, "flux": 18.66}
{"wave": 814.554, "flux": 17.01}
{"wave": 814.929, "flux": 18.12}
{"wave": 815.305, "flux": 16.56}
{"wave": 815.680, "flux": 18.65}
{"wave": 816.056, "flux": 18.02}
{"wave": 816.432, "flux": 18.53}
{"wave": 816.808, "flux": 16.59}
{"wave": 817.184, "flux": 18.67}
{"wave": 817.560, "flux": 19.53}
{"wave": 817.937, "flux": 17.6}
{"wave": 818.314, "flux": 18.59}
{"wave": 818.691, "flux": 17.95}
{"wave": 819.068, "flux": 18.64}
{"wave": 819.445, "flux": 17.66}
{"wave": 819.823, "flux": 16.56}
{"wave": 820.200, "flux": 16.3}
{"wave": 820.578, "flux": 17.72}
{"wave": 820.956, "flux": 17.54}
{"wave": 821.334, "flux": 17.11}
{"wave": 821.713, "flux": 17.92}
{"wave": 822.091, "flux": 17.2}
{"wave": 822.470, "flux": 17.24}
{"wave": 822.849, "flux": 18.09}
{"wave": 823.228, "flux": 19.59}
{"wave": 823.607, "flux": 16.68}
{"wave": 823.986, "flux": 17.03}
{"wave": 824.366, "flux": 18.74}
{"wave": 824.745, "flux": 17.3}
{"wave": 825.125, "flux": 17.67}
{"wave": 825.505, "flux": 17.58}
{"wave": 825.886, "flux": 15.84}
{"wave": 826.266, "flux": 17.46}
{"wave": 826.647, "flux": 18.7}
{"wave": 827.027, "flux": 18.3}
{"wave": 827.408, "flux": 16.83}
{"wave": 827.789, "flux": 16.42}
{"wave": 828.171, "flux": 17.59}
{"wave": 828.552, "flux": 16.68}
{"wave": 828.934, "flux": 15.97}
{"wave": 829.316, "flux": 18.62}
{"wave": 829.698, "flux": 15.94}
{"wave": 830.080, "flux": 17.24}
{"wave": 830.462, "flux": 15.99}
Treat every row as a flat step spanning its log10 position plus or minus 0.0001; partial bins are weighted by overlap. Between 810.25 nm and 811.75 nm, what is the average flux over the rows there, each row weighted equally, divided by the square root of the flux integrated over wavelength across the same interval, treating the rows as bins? 3.47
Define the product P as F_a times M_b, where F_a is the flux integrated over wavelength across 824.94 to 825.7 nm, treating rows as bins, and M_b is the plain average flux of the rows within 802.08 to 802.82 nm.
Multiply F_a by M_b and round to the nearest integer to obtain 247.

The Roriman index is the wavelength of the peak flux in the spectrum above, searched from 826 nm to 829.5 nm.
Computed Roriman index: 826.647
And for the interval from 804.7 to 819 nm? 811.559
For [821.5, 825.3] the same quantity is 823.228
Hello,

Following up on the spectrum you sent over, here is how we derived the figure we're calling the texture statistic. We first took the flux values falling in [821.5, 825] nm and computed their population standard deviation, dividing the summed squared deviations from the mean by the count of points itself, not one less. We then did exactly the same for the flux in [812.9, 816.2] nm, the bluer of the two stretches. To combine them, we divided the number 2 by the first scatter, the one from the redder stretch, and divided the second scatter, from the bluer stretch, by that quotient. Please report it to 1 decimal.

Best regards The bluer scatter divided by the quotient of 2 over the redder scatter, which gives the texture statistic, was 0.3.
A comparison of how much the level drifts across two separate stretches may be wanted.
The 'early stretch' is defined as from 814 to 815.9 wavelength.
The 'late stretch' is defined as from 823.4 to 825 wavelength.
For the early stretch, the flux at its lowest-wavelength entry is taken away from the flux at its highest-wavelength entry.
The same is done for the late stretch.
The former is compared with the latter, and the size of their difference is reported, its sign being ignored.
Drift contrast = 0.6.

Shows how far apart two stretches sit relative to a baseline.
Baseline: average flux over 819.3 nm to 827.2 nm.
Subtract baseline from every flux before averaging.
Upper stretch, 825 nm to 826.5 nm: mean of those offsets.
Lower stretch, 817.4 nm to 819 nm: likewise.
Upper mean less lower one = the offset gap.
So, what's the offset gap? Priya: -1.3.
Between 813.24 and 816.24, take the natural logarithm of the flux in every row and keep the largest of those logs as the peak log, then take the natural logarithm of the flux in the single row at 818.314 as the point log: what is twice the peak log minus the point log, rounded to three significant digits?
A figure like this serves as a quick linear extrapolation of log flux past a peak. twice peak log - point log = 2.98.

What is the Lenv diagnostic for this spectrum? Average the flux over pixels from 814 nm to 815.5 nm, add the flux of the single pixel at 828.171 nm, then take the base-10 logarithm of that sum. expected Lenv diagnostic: 1.55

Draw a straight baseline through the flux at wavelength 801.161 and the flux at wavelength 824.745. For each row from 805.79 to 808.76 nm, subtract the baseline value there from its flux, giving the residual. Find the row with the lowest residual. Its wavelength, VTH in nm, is 806.343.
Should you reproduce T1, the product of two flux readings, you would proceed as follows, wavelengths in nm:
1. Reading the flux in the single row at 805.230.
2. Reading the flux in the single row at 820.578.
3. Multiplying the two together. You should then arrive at 333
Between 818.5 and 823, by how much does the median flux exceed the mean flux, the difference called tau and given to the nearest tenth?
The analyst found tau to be 0.1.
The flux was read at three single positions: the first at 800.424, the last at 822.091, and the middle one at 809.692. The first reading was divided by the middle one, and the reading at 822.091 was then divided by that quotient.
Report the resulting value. 17.5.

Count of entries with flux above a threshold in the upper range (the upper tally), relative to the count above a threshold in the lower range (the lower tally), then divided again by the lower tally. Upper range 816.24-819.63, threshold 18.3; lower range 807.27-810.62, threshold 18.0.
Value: 0.31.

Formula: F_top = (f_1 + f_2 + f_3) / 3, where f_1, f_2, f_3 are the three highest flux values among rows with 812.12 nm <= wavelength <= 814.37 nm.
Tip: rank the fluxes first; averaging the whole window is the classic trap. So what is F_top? 18.6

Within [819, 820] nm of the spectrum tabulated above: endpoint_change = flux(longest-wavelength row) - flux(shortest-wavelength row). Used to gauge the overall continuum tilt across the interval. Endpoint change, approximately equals -2.1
